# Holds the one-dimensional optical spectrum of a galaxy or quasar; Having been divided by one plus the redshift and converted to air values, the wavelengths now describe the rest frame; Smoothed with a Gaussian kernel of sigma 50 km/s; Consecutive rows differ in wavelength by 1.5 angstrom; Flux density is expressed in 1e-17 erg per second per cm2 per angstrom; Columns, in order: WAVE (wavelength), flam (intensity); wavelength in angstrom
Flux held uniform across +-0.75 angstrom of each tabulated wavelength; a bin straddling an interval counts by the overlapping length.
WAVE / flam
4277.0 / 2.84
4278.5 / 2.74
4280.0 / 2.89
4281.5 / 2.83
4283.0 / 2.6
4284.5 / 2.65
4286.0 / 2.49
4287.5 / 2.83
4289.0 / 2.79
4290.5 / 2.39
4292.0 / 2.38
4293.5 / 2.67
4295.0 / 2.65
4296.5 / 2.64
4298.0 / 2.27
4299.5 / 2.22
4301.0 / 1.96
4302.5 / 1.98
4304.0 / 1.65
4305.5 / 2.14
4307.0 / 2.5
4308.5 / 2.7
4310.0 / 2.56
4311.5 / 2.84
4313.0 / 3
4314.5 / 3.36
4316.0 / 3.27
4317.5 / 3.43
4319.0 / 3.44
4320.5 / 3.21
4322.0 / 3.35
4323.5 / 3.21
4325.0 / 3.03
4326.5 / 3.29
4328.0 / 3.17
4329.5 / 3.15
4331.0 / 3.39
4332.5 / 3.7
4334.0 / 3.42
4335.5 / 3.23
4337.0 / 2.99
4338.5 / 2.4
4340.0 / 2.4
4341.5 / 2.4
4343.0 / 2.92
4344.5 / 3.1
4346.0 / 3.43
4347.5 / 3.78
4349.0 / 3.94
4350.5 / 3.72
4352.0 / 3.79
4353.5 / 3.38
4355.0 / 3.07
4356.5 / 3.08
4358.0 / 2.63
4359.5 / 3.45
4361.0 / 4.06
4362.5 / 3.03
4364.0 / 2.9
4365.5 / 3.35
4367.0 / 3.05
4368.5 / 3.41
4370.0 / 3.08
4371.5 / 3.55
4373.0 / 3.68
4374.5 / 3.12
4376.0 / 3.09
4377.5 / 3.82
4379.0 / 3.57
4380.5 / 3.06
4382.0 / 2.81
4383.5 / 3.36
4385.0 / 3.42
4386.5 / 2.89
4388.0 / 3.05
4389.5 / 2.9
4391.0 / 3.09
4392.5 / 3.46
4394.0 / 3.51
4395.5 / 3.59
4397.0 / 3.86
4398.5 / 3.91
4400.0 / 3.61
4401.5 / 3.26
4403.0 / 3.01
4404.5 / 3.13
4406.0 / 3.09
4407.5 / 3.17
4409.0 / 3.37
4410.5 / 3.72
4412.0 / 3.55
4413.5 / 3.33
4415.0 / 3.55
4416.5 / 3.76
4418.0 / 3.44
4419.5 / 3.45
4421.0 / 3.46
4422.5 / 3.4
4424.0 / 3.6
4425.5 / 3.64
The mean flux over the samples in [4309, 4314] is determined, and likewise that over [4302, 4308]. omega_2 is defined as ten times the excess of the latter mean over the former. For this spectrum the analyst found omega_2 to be -7.3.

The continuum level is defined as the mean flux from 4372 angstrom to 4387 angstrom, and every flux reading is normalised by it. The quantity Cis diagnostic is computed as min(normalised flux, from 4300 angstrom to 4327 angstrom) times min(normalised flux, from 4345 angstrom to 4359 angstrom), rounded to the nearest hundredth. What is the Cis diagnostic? 0.40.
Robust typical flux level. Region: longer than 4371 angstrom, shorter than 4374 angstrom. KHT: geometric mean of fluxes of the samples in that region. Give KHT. 3.61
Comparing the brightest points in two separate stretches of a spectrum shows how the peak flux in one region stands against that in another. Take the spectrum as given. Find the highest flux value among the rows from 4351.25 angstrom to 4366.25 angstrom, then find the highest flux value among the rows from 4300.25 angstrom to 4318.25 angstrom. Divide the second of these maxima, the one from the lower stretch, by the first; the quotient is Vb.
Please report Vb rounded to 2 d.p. 0.84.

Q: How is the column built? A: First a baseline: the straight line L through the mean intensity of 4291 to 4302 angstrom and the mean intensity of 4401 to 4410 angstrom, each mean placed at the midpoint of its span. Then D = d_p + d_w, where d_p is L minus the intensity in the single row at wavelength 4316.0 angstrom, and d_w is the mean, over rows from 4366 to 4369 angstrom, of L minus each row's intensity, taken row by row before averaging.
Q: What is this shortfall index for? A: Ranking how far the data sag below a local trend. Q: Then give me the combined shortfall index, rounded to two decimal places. -1.06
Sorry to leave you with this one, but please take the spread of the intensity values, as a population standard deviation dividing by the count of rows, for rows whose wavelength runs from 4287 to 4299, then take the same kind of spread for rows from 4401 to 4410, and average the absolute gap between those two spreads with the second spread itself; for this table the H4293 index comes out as 0.10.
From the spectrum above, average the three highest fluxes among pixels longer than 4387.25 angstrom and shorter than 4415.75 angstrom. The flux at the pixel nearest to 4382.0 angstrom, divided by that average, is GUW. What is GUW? 0.73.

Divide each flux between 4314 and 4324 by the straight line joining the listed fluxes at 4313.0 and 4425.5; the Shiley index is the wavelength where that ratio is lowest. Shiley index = 4323.5 angstrom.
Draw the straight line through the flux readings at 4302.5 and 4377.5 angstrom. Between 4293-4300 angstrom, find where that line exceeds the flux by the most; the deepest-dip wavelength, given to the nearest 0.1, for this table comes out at 4299.5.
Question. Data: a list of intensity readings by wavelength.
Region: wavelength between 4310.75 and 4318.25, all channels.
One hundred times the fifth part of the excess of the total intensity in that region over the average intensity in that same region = 254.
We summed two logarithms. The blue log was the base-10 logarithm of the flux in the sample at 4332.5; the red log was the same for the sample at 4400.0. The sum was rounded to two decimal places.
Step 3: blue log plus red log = 1.13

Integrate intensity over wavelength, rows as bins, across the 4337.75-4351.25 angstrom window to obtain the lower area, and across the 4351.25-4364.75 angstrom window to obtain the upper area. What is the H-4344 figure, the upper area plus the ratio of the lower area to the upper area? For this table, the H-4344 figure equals 45.0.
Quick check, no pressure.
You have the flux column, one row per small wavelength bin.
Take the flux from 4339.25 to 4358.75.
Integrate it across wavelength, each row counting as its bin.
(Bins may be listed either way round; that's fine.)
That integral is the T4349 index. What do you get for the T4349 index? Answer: 62.5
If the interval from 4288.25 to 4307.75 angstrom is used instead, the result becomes 45.4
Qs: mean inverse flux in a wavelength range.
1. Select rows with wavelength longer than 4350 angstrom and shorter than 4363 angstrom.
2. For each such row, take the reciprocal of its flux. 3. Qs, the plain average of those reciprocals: 0.303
